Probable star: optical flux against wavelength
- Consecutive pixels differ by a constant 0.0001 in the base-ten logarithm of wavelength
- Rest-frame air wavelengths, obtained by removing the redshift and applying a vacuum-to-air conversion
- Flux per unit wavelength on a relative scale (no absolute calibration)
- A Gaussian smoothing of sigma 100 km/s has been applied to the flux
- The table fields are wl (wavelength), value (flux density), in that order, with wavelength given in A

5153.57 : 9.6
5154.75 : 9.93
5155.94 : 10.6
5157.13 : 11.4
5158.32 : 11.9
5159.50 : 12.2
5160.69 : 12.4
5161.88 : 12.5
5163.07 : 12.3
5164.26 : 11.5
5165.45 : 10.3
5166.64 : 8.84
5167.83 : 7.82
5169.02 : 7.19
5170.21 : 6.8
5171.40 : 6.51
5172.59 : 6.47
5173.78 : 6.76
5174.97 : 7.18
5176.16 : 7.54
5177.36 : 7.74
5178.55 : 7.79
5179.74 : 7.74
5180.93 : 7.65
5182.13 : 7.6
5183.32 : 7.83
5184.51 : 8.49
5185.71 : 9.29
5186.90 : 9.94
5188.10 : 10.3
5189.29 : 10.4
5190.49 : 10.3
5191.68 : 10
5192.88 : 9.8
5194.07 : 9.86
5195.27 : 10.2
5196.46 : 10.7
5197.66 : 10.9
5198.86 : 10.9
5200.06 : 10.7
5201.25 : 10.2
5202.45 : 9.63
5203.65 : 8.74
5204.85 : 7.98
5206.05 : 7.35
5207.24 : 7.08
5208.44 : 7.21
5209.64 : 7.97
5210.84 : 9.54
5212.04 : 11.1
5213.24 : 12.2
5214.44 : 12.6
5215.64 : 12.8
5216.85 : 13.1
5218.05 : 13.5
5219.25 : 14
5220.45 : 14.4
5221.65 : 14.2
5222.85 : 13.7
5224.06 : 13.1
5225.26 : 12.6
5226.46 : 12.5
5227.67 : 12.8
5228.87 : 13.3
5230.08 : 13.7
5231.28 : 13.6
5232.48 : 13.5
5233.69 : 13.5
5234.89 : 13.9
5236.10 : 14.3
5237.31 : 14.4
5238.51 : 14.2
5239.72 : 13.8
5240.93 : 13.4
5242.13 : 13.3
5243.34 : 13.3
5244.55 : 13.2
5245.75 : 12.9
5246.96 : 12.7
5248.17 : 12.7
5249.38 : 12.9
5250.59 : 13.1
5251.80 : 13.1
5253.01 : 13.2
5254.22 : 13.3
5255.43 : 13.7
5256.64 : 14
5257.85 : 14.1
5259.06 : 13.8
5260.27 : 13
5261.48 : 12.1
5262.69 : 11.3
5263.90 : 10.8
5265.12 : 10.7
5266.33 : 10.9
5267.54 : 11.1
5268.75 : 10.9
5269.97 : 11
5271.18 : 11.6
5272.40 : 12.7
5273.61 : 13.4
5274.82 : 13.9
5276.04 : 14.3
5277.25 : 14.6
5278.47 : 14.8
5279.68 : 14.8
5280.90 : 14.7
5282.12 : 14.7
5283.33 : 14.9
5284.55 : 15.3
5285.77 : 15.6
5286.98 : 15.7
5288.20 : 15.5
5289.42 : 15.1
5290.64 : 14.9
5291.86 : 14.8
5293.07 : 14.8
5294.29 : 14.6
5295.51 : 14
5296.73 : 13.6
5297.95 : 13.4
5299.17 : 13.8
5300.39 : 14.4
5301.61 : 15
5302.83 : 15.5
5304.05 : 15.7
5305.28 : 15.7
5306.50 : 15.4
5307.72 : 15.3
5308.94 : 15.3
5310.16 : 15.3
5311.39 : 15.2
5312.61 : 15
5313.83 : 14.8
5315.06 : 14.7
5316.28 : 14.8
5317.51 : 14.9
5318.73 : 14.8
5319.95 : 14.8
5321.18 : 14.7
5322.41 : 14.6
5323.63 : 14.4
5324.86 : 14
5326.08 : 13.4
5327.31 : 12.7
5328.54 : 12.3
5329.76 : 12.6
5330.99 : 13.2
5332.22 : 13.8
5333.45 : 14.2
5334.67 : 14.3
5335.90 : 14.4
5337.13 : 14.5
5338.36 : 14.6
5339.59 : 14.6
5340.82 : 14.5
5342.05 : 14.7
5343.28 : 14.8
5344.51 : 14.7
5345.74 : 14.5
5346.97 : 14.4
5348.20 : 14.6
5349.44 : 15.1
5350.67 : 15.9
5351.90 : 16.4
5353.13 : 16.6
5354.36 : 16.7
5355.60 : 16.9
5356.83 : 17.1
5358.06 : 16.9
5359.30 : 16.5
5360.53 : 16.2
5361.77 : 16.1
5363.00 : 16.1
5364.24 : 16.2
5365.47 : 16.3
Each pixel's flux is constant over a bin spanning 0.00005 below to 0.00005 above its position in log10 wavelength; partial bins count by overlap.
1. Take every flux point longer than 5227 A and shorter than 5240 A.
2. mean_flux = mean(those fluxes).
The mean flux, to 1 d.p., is 13.7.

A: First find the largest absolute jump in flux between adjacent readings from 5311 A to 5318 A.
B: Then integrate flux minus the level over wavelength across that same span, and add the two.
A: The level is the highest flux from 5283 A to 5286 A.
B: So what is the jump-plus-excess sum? -5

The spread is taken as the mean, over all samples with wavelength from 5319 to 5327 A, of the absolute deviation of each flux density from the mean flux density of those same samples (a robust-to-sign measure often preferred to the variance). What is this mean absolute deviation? 0.41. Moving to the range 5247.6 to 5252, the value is 0.15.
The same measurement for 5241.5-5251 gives 0.21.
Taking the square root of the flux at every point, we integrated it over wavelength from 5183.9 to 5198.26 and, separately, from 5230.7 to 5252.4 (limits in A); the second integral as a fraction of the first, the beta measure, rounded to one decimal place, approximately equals 1.8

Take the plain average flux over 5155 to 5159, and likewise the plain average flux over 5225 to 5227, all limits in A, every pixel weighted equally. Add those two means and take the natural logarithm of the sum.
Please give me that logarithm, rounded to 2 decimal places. 3.17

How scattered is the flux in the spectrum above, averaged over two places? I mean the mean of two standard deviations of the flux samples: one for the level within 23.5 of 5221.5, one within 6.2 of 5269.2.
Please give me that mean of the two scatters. 1.7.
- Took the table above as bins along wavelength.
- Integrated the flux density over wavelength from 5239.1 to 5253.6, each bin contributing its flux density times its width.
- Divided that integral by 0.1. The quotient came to 1904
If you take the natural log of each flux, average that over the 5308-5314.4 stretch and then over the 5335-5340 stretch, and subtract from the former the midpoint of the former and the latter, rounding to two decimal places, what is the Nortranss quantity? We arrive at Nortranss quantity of 0.02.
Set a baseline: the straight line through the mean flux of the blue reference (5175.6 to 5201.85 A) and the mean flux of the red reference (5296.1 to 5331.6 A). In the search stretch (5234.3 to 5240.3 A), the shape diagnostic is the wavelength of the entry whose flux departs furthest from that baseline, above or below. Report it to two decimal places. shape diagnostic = 5237.31 A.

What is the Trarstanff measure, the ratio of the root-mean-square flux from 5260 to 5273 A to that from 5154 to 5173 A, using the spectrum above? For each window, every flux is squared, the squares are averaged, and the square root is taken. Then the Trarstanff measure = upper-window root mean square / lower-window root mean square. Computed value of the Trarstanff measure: 1.13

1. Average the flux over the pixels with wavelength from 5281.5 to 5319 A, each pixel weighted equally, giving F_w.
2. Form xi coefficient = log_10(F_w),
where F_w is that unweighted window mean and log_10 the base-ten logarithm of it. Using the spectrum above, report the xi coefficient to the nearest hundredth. 1.17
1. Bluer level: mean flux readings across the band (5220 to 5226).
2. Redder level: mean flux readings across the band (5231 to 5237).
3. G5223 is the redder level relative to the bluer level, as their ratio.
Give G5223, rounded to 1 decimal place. 1.0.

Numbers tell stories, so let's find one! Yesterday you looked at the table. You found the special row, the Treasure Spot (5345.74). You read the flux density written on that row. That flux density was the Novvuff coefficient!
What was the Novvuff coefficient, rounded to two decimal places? 14.50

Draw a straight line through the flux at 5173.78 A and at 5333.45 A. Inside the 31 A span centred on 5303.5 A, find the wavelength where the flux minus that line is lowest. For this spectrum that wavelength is 5297.95 A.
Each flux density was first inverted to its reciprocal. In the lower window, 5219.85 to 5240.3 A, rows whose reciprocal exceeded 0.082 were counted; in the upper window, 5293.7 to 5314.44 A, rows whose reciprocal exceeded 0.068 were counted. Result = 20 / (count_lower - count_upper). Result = -3.3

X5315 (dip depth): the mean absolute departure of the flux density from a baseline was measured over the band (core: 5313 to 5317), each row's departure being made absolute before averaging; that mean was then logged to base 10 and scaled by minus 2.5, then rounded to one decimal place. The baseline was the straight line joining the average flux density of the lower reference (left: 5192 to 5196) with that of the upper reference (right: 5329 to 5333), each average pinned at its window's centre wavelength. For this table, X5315 -0.7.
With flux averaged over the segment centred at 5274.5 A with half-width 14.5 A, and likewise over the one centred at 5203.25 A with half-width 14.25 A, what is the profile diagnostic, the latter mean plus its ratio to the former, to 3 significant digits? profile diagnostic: 10.8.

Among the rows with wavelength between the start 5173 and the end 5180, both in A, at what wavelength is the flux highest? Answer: 5178.55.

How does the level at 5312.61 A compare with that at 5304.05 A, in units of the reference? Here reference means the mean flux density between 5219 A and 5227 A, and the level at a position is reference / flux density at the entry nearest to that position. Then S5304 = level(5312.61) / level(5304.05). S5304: 1.05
